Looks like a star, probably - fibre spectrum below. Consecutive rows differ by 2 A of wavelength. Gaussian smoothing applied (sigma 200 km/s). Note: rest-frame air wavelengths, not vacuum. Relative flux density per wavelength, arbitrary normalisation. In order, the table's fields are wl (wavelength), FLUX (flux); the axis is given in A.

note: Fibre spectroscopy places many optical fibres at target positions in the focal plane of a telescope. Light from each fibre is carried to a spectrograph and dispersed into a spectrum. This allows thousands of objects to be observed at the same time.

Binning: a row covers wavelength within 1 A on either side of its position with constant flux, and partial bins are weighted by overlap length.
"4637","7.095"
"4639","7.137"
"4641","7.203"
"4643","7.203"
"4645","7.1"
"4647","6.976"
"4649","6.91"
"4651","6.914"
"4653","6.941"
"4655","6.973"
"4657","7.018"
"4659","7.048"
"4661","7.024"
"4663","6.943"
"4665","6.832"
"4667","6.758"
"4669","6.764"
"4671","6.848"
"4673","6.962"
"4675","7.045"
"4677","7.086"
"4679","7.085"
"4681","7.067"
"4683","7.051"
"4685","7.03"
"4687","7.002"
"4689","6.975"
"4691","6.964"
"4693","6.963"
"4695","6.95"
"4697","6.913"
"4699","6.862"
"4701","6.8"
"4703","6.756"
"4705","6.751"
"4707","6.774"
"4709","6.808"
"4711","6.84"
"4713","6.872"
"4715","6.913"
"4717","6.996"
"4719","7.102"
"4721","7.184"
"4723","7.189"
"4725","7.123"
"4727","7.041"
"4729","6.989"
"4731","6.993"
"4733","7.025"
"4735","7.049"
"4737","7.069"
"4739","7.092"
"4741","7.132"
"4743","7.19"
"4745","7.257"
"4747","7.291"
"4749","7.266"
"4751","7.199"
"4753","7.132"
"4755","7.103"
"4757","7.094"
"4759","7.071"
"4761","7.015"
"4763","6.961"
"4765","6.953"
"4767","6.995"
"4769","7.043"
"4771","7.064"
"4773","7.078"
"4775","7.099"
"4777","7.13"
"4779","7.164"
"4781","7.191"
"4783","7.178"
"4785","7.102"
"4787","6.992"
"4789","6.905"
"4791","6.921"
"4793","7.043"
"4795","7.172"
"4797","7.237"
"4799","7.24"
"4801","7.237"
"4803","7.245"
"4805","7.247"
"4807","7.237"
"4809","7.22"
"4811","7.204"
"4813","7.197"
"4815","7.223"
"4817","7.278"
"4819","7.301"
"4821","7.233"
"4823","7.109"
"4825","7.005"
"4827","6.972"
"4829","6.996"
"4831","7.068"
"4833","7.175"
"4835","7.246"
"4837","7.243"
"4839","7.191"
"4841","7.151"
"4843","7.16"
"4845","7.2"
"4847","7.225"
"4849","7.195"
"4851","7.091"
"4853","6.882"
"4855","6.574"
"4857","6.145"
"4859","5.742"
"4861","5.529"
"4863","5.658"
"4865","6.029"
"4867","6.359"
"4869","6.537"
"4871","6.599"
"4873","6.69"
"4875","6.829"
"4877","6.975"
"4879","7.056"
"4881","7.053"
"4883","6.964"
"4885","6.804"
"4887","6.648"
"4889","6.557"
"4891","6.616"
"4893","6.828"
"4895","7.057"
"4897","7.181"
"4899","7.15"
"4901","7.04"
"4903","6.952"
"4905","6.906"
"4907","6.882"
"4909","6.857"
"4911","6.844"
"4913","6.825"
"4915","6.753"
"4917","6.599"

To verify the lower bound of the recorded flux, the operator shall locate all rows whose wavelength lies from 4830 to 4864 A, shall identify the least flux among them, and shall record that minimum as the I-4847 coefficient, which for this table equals 5.529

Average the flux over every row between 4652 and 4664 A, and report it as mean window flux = 6.99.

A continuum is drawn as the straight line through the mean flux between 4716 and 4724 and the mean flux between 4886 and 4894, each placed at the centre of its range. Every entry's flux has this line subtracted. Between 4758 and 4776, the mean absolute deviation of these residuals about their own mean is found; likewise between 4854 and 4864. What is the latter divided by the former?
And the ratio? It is 6.5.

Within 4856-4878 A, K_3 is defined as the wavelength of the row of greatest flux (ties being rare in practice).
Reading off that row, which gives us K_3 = 4877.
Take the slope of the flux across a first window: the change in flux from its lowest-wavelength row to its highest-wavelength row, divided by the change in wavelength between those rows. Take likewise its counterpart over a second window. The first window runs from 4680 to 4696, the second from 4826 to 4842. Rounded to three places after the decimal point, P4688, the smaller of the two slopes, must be -0.008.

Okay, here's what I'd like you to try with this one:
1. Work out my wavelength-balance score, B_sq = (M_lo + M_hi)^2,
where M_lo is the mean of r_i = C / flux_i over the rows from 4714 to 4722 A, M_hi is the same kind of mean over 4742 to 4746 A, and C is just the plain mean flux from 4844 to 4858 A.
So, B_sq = 3.74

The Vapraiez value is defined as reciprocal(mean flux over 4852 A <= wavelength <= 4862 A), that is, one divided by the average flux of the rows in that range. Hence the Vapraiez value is 0.162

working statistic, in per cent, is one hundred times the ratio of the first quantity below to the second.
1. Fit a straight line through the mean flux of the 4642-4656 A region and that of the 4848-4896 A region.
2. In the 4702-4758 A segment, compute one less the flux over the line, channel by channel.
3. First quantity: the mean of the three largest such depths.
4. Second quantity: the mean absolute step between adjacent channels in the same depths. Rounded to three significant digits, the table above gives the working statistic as 322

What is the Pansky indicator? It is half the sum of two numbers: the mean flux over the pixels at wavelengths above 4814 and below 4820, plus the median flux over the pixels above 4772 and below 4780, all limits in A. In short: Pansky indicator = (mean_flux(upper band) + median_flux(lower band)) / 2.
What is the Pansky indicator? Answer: 7.19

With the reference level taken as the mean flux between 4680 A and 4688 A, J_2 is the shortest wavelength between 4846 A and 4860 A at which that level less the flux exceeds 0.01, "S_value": 4853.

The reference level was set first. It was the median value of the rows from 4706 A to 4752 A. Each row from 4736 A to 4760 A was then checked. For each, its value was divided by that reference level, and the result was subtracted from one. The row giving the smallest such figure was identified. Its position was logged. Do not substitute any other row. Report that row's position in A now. 4747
